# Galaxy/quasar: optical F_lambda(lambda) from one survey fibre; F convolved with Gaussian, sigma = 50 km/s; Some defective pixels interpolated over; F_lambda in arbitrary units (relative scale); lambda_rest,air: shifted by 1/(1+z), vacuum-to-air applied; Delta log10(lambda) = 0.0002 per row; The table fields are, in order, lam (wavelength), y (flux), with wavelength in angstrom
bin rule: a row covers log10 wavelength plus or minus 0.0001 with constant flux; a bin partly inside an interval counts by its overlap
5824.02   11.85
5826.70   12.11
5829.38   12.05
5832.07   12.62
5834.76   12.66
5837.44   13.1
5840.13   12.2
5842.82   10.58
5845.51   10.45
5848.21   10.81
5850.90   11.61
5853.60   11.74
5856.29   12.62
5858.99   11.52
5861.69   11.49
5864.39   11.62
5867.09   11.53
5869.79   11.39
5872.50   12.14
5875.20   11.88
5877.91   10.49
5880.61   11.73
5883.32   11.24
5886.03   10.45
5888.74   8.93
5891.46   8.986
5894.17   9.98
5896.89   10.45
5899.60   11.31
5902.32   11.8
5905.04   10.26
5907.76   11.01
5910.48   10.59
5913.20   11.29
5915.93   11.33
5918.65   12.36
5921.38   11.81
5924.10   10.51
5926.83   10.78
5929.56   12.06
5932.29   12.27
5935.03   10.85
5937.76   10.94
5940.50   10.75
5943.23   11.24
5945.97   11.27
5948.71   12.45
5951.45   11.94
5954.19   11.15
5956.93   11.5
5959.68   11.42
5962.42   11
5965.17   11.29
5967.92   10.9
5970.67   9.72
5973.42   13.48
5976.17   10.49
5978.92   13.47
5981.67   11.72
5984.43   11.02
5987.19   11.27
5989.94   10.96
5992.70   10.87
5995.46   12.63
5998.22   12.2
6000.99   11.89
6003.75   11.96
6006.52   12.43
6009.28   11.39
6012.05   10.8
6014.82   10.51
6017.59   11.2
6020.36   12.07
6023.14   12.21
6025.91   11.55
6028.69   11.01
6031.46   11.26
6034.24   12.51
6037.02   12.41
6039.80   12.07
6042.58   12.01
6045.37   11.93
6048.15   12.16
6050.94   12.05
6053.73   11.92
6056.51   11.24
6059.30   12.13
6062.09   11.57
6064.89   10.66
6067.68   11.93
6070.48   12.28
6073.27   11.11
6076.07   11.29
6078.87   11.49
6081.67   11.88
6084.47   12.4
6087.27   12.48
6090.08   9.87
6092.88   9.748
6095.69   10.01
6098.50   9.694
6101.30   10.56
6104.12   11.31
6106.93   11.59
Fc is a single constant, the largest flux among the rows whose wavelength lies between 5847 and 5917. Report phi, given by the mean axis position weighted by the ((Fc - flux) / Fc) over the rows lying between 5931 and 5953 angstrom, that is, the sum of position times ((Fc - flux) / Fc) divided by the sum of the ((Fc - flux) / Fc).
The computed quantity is 5940.8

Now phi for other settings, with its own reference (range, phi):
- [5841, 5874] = 5854.9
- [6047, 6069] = 6059.6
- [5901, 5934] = 5915.3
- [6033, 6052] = 6044.3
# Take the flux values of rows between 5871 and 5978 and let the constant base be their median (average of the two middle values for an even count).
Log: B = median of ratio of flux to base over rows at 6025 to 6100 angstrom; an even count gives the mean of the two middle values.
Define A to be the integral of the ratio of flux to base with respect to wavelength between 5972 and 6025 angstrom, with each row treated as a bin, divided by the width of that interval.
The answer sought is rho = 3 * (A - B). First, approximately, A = 1.04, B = 1.06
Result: -0.04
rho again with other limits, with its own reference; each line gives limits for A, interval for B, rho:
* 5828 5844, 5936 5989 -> 0.25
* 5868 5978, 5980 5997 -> 0.00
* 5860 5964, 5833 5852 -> -0.12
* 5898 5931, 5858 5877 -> -0.07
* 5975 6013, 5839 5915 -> 0.10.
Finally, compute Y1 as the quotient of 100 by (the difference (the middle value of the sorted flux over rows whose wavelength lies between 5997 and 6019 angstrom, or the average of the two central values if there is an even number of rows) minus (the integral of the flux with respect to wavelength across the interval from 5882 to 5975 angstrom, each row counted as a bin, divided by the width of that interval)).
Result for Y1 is 184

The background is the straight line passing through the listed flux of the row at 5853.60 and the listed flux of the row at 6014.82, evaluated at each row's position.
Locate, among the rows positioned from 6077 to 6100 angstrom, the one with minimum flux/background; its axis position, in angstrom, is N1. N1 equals 6098.50 angstrom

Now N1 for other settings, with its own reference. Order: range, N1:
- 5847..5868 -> 5848.21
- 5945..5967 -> 5962.42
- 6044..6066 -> 6064.89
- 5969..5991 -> 5970.67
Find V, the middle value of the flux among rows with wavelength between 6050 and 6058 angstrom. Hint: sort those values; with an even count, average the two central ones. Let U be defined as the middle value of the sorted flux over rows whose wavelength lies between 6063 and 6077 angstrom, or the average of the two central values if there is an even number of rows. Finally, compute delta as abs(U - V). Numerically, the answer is 0.6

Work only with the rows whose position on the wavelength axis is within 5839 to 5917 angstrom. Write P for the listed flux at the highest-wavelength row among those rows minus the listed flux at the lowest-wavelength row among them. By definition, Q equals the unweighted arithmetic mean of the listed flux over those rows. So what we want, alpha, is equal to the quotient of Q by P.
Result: -13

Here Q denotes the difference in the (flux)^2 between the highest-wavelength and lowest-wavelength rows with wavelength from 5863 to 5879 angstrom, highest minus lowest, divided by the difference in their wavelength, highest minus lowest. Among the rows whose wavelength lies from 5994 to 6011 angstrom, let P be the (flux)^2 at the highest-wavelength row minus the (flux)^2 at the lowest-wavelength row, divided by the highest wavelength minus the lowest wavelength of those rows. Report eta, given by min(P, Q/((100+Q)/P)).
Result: -2.16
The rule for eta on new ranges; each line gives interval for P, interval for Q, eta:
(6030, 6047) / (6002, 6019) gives -0.01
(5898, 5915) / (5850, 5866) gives -0.03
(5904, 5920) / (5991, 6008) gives 0.09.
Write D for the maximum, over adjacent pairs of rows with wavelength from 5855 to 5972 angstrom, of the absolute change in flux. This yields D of 1.5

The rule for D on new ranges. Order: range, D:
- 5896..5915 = 1.5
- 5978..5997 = 1.8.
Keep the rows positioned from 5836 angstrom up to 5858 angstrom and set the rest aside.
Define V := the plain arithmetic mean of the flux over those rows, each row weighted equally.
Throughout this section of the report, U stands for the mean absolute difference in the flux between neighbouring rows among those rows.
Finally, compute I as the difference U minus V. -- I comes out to -11.0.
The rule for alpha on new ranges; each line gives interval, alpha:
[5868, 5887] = -12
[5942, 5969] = -34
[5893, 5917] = 8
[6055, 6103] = -16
